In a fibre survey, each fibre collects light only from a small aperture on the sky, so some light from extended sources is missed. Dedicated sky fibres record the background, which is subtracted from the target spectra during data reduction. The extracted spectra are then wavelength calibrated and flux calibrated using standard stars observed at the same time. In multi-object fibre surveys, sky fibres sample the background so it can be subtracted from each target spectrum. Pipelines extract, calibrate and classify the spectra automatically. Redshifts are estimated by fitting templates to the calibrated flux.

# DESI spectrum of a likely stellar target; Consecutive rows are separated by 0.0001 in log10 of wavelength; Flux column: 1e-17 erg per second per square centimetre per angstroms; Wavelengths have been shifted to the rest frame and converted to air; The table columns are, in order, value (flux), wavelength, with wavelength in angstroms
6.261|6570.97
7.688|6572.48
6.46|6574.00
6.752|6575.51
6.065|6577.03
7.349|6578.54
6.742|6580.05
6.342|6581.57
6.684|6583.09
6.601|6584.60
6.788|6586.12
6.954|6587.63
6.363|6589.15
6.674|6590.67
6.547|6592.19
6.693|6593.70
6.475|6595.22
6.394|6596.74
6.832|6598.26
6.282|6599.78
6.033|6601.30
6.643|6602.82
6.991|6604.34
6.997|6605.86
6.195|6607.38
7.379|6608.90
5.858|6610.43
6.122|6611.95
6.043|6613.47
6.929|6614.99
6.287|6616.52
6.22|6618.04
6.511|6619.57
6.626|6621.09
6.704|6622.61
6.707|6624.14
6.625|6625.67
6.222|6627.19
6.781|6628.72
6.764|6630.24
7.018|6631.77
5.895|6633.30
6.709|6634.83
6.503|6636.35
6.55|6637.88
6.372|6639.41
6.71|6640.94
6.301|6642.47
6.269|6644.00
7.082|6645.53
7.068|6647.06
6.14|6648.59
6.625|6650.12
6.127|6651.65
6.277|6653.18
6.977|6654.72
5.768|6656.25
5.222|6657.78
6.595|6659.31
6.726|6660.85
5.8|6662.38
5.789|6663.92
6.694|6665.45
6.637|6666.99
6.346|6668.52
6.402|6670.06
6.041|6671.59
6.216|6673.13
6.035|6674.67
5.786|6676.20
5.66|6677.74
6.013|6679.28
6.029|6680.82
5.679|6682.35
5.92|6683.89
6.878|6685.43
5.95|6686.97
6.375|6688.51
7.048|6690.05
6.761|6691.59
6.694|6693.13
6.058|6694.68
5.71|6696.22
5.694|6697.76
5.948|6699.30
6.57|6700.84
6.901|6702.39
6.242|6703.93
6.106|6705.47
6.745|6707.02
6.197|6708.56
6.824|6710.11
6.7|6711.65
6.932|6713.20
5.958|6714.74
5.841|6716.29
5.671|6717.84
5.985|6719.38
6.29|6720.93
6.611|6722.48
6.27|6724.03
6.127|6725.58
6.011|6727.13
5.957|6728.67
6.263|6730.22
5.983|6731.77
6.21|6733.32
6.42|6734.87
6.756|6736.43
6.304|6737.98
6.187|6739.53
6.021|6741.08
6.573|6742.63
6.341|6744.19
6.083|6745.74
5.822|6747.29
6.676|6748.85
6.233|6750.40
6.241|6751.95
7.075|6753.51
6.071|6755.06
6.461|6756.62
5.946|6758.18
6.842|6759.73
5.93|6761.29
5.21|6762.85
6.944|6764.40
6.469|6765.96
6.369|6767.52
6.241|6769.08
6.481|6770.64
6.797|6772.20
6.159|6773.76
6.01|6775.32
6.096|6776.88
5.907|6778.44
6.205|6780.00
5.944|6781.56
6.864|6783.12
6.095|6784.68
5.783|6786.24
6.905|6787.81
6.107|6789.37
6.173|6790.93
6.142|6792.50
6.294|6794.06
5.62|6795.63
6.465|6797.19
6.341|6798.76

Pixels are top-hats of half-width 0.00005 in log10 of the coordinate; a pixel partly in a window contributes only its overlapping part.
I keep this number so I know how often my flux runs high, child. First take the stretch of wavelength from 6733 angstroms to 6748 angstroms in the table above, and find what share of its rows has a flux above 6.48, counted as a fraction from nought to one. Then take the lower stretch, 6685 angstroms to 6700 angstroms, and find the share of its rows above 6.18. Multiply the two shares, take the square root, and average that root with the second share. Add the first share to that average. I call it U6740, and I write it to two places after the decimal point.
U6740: 0.61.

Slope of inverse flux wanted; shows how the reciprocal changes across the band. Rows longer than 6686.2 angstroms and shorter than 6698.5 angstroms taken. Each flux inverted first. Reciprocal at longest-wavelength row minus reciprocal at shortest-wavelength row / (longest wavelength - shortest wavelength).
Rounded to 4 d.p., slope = 0.0007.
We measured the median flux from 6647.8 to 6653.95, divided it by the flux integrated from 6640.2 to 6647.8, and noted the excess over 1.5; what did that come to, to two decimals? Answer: -1.38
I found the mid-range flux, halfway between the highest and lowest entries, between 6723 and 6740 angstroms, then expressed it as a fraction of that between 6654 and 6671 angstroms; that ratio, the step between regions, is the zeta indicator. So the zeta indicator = 1.04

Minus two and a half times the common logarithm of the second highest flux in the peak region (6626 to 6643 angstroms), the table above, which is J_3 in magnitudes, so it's -2.08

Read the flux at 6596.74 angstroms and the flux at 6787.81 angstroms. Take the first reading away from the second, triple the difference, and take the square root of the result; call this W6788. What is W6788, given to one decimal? 1.2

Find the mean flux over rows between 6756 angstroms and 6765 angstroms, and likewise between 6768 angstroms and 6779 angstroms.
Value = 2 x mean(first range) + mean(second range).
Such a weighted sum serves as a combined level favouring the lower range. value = 18.7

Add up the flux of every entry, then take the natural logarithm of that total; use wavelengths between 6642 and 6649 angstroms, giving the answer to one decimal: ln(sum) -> 3.5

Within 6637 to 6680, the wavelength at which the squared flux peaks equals 6645.53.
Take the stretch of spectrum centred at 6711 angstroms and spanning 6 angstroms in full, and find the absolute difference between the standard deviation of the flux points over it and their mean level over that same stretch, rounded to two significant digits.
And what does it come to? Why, 6.4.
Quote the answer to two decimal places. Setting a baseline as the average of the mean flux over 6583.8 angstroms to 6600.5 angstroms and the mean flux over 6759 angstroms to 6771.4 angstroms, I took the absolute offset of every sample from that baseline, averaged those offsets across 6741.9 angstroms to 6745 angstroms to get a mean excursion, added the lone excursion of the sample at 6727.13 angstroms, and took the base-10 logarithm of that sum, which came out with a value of -0.25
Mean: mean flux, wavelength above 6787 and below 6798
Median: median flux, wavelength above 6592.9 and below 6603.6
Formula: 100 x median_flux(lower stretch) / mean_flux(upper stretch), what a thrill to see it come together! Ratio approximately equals 104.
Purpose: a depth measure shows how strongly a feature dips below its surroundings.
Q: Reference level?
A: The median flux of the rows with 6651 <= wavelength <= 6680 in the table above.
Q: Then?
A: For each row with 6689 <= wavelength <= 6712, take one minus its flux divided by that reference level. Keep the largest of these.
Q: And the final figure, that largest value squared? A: 0.005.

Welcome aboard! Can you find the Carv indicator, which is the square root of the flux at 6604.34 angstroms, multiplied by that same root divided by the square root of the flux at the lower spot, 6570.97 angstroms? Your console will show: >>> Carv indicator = 2.79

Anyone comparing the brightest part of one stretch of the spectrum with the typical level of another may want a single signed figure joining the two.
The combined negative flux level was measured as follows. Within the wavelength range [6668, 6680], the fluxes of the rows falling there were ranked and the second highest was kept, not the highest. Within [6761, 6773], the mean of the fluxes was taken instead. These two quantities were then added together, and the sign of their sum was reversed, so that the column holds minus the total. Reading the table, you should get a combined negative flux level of -12.7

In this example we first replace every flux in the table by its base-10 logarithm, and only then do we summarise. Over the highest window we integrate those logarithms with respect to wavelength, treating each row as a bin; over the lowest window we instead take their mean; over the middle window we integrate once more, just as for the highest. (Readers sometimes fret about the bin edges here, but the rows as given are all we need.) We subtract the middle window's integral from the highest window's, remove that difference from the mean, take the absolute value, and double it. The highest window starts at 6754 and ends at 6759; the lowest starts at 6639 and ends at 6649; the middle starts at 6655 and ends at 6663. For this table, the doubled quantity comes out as 6.2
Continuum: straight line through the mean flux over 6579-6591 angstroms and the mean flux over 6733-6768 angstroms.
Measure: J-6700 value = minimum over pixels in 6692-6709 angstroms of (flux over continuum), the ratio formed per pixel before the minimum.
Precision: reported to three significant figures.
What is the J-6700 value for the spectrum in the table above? 0.887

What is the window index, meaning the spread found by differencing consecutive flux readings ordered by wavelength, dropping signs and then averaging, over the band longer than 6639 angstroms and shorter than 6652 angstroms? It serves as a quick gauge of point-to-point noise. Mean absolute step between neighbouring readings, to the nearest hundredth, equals 0.44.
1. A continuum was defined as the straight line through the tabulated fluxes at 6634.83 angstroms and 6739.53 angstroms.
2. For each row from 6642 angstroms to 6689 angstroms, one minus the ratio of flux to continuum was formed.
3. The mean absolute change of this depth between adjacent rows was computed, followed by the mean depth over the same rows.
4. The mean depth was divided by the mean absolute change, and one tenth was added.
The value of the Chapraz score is 0.81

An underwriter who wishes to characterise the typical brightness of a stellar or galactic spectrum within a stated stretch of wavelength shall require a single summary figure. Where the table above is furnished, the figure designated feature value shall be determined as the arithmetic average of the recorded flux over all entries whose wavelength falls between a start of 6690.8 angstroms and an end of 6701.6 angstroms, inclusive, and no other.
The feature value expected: 6.2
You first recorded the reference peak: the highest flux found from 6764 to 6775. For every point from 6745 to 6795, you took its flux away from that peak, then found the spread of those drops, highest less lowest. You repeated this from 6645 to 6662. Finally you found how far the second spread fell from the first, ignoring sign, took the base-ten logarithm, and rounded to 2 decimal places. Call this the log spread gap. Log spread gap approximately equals -2.30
